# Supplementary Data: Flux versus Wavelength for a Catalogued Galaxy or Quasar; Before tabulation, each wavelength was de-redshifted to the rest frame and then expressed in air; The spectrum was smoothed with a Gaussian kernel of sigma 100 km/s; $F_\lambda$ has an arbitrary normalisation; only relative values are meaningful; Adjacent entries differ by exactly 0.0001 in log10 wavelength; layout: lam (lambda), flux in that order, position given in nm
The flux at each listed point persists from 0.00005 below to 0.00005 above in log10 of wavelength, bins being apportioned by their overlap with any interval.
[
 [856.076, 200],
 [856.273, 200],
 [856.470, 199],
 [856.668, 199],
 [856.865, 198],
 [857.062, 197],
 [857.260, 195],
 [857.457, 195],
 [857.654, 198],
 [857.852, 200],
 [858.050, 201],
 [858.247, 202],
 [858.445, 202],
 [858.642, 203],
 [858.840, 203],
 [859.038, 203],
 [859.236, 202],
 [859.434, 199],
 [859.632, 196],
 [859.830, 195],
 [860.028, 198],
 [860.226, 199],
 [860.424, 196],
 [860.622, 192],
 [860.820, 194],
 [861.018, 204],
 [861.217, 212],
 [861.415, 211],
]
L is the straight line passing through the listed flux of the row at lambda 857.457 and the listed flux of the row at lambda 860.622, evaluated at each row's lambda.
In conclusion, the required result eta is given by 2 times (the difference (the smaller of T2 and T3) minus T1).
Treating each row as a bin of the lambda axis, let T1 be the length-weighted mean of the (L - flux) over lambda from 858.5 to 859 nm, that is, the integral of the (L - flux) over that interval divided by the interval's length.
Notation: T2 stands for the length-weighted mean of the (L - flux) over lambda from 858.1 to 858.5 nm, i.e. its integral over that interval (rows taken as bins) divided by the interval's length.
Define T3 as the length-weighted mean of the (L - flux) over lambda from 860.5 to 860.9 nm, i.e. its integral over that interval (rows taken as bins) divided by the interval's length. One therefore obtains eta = 3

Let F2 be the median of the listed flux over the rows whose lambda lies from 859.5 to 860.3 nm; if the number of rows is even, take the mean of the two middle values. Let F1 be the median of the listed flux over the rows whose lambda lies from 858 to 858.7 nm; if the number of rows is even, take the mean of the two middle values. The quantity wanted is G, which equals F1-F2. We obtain 5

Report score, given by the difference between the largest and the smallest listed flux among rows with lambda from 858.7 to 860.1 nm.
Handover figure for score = 8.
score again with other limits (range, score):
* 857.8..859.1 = 3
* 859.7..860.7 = 7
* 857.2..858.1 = 6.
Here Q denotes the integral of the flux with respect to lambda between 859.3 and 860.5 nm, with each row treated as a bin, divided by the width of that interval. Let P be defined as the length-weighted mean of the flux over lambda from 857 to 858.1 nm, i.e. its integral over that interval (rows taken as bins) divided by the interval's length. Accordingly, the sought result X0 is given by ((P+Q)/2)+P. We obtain 395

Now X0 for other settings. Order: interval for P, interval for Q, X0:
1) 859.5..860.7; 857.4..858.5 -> 394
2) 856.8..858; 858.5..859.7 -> 396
